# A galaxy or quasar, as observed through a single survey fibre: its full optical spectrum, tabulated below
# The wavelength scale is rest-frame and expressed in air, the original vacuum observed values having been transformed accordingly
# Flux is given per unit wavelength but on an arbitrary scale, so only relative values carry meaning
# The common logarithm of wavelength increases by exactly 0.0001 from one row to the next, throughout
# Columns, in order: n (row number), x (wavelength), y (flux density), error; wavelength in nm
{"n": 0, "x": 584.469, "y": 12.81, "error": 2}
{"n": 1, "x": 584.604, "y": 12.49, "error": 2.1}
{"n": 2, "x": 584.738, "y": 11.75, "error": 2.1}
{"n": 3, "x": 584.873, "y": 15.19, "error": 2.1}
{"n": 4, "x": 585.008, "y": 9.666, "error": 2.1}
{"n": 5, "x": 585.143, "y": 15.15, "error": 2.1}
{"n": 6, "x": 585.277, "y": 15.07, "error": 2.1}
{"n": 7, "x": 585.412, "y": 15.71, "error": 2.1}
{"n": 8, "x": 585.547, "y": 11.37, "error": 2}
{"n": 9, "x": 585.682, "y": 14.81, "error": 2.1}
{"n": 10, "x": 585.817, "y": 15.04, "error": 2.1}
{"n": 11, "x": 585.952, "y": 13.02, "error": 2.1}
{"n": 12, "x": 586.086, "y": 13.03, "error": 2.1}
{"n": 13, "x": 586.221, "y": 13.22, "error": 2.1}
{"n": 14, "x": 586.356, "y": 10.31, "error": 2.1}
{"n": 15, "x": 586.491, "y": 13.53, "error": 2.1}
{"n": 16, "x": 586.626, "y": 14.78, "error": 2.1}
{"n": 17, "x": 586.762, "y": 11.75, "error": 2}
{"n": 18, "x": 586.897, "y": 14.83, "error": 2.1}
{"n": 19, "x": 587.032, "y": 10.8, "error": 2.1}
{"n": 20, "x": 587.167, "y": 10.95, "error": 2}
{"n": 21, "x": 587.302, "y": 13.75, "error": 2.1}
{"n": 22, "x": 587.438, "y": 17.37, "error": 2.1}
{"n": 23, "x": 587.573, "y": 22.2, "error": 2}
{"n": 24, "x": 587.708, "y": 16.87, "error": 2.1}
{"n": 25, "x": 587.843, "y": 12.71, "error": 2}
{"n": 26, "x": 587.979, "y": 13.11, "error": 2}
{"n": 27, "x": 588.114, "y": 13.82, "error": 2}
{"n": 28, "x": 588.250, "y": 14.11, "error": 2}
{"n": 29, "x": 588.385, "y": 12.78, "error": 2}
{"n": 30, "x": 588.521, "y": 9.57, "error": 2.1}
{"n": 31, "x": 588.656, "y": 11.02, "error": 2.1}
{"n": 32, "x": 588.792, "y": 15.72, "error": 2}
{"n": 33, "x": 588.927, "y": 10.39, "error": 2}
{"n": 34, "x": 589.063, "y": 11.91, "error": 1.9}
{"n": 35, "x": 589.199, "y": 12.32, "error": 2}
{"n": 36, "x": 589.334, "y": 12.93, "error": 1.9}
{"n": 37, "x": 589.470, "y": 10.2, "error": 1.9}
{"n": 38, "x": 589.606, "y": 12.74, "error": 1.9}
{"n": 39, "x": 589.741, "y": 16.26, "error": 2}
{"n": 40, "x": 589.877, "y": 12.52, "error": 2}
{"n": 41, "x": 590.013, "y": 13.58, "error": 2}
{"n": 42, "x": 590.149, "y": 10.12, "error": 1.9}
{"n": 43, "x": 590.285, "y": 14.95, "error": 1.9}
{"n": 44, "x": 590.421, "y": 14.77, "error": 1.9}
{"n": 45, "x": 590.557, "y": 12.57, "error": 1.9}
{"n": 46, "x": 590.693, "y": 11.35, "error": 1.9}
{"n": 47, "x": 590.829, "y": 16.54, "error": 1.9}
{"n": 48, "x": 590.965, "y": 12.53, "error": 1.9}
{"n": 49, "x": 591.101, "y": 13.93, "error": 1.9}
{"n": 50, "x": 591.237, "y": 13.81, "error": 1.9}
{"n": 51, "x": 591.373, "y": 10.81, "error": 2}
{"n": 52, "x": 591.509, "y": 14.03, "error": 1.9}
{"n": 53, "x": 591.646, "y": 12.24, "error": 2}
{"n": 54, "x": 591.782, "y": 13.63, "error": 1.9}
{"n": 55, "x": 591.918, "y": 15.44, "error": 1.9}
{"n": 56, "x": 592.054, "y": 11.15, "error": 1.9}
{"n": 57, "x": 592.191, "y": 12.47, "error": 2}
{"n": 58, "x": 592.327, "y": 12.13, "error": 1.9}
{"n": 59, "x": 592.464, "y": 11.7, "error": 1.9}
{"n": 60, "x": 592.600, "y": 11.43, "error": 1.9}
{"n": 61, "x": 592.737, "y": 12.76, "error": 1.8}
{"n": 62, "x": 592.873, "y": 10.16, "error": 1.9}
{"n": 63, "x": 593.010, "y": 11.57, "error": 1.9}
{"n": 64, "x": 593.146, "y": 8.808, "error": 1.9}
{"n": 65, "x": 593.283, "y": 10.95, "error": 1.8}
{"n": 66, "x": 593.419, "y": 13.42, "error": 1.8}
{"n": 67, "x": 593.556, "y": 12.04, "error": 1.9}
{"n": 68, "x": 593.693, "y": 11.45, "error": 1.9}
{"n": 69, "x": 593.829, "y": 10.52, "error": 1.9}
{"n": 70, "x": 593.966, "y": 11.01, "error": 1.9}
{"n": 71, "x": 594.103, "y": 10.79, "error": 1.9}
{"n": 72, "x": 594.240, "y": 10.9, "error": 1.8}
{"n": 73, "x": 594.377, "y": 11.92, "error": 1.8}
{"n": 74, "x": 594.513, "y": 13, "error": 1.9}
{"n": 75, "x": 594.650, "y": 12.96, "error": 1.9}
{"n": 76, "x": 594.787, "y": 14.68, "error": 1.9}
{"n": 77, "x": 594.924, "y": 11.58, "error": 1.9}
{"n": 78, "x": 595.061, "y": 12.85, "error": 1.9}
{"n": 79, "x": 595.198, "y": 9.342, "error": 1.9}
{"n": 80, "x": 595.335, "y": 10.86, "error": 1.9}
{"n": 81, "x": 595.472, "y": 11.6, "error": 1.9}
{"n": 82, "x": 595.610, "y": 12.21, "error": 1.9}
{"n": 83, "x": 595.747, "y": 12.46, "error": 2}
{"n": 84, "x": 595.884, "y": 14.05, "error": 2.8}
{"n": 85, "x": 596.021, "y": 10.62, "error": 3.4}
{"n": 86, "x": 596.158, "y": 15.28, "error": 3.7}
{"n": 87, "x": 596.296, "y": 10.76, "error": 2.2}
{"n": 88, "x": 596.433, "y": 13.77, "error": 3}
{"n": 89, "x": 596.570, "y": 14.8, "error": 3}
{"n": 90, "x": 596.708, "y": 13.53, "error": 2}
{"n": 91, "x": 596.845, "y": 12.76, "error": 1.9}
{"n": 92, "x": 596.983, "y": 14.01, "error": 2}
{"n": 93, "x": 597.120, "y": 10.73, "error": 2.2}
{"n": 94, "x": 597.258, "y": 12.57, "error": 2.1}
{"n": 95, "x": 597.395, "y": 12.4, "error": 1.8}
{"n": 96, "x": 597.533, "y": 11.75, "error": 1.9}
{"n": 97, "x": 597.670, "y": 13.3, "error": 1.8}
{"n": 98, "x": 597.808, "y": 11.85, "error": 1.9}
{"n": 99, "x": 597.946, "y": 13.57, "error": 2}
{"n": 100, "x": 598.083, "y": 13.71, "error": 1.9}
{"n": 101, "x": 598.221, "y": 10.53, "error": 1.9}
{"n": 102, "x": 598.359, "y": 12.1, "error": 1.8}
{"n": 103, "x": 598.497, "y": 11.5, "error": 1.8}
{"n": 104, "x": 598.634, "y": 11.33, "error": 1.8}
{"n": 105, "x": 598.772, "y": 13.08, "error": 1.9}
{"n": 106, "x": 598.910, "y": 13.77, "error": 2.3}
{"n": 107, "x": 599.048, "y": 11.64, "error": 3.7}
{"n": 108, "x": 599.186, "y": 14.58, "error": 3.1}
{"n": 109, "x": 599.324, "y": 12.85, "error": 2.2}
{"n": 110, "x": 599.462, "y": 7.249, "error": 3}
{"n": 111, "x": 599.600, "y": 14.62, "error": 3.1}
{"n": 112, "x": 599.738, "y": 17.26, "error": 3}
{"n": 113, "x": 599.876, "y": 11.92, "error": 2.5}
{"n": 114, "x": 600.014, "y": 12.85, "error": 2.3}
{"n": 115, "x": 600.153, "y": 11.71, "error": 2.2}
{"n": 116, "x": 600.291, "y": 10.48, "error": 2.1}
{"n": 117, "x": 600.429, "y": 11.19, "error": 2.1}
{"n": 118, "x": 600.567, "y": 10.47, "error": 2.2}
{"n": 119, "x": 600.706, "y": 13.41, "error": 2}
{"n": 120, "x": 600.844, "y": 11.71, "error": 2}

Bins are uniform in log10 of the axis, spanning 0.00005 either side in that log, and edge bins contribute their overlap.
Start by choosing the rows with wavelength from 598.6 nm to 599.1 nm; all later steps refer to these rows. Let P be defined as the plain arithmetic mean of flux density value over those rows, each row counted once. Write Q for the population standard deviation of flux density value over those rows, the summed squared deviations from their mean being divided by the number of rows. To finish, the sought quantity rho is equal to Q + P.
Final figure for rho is 13.5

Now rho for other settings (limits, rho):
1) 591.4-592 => 15.0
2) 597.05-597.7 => 13.0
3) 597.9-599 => 13.6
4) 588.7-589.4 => 14.4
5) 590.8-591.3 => 15.7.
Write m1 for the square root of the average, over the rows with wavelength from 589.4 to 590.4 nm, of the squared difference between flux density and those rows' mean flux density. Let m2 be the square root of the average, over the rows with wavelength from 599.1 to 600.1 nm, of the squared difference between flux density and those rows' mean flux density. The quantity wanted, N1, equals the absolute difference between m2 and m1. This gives 0.76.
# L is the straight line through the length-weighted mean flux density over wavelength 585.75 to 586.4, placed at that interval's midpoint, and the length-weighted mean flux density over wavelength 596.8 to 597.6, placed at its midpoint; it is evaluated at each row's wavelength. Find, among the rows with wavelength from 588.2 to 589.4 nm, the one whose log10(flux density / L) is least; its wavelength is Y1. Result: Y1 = 588.521 nm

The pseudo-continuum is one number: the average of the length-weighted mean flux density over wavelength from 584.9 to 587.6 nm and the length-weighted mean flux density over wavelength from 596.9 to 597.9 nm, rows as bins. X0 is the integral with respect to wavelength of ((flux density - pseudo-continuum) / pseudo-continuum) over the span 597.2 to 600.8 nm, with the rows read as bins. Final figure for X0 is -0.19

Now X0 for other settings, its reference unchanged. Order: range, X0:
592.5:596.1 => -0.37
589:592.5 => -0.03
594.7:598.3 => -0.15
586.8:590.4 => 0.09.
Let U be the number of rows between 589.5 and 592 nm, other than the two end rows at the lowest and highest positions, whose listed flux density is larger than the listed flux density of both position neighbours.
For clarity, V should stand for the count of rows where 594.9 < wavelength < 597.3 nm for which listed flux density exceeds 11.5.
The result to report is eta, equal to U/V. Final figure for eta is 0.462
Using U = 6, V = 13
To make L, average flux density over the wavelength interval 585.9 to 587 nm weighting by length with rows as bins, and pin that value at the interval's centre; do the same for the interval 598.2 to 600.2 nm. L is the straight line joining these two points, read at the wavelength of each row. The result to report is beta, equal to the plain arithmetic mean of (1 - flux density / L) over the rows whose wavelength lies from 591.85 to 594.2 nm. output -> 0.09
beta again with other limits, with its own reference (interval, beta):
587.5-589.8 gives -0.04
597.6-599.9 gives -0.01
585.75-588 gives -0.08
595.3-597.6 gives 0.00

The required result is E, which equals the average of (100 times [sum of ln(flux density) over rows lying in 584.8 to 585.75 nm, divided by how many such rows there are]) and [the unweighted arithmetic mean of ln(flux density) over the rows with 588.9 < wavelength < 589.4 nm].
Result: 132.0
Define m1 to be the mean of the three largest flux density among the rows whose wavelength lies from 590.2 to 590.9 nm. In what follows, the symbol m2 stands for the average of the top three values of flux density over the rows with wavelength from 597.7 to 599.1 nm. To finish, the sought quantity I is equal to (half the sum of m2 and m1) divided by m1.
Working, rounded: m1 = 15.4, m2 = 13.7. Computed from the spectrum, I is 0.944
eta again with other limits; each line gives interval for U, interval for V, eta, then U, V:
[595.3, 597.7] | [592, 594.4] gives 0.625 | 5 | 8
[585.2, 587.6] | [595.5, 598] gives 0.333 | 5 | 15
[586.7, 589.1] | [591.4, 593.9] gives 0.364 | 4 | 11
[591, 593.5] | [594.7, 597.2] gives 0.385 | 5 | 13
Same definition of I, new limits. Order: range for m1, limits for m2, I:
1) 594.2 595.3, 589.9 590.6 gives 1.033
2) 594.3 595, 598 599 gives 0.999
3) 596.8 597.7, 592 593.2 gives 0.966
